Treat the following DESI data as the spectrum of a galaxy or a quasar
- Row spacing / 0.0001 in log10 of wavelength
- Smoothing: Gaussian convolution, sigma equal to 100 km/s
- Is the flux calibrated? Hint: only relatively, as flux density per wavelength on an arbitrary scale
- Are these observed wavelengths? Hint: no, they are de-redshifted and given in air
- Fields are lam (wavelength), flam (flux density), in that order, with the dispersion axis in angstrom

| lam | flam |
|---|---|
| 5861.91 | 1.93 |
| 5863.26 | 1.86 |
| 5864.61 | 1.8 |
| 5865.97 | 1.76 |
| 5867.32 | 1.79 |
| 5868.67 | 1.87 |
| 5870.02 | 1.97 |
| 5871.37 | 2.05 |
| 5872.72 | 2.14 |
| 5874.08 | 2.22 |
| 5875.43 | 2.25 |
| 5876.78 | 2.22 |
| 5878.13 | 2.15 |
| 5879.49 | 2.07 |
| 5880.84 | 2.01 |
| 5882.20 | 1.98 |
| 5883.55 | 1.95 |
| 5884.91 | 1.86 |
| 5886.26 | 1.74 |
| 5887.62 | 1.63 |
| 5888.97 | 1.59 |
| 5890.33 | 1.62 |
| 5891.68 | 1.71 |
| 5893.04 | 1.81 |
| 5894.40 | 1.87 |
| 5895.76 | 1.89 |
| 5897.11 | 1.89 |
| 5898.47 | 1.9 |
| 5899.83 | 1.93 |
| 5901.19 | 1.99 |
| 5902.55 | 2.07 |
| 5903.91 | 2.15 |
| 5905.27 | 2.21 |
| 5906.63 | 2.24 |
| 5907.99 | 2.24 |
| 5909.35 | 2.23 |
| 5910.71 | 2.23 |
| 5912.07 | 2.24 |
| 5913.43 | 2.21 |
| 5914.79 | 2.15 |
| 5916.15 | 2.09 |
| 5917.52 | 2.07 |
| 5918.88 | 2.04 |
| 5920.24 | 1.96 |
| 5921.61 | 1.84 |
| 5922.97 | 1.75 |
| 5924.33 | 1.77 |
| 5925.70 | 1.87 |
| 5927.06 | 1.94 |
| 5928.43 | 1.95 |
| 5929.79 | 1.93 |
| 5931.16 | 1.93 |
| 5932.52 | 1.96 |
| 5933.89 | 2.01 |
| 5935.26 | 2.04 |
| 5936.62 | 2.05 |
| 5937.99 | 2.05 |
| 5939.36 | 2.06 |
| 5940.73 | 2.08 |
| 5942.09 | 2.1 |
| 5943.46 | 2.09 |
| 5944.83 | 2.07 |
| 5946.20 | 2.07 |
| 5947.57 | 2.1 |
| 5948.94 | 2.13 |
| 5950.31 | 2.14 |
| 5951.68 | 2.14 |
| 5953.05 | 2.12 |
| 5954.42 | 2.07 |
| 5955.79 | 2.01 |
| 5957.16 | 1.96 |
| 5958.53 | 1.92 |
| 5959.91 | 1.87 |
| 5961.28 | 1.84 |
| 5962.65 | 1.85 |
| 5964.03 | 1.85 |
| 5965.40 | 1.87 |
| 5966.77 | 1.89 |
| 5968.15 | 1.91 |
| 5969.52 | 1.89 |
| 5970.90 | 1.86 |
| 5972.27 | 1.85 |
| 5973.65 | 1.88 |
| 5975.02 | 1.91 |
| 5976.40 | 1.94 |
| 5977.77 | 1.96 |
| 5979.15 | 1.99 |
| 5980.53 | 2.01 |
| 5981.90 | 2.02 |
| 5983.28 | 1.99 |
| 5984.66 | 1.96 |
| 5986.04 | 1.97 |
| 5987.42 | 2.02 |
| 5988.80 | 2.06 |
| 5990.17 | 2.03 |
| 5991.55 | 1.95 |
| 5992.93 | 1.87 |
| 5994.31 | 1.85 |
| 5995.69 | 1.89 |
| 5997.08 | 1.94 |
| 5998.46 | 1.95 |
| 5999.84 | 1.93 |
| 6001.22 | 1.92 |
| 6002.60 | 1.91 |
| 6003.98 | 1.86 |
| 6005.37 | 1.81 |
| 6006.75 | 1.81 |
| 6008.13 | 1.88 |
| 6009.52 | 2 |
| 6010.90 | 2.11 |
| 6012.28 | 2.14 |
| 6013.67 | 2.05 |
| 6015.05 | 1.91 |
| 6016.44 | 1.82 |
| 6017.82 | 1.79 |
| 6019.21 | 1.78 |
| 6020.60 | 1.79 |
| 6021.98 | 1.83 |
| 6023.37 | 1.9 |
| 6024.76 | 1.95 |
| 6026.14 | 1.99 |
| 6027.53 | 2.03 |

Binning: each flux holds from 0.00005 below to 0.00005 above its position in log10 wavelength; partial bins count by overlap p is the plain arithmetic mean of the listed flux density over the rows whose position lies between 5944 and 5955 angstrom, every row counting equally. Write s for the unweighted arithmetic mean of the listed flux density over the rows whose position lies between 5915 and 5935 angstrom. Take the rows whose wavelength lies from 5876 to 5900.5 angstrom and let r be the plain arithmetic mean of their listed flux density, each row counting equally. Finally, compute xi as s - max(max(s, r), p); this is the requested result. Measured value -0.17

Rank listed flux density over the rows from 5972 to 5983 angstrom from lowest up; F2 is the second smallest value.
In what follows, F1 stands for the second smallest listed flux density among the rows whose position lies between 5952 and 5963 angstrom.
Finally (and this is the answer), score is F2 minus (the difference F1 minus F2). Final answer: 1.91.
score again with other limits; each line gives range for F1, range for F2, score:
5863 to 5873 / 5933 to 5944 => 2.29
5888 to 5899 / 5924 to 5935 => 2.12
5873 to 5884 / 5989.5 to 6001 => 1.76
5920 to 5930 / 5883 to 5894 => 1.47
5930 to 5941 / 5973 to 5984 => 1.86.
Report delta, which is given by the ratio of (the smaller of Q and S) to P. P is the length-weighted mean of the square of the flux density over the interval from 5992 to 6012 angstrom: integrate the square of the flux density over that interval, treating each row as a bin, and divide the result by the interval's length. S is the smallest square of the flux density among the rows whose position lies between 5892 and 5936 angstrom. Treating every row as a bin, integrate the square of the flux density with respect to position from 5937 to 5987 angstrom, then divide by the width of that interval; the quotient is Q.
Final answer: 0.83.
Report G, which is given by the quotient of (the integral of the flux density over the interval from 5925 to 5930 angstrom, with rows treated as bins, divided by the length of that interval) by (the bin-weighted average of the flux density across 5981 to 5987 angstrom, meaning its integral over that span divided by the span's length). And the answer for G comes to 0.97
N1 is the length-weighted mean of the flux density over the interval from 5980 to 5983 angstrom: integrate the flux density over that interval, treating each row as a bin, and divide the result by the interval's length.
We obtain 2.02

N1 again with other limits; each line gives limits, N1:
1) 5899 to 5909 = 2.12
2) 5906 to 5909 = 2.24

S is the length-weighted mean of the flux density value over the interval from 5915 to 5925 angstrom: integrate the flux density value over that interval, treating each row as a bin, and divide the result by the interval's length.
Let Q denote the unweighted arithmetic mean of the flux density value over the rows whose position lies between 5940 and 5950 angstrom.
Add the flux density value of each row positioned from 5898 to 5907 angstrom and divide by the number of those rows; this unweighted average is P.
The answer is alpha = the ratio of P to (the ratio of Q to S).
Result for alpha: 1.92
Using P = 2.070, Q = 2.09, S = 1.94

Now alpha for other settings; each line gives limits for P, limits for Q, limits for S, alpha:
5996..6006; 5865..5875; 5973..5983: 1.89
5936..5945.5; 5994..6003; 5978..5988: 2.16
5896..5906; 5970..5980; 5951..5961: 2.12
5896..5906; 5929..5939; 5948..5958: 2.11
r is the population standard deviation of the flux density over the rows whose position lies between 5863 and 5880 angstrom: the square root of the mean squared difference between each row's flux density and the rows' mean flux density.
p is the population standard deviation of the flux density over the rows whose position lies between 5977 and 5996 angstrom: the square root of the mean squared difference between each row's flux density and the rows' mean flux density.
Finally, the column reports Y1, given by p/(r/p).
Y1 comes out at 0.02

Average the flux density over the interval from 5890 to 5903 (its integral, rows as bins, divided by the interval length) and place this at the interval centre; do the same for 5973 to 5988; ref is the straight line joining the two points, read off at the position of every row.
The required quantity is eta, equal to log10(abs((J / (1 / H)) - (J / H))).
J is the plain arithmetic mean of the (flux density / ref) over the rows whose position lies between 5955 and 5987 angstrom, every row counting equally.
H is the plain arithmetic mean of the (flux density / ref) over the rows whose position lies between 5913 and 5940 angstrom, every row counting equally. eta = -1.10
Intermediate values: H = 1.04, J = 0.98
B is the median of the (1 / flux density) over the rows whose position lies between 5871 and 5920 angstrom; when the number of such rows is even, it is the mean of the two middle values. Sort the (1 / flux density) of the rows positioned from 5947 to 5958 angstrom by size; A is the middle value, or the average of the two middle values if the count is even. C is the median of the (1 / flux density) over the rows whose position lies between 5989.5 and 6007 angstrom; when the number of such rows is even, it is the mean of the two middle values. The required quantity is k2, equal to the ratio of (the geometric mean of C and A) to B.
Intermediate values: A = 0.474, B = 0.485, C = 0.52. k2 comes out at 1.026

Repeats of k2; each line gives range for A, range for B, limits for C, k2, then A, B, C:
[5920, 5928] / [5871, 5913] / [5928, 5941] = 1.037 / 0.539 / 0.498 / 0.49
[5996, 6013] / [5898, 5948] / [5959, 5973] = 1.087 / 0.519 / 0.485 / 0.54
